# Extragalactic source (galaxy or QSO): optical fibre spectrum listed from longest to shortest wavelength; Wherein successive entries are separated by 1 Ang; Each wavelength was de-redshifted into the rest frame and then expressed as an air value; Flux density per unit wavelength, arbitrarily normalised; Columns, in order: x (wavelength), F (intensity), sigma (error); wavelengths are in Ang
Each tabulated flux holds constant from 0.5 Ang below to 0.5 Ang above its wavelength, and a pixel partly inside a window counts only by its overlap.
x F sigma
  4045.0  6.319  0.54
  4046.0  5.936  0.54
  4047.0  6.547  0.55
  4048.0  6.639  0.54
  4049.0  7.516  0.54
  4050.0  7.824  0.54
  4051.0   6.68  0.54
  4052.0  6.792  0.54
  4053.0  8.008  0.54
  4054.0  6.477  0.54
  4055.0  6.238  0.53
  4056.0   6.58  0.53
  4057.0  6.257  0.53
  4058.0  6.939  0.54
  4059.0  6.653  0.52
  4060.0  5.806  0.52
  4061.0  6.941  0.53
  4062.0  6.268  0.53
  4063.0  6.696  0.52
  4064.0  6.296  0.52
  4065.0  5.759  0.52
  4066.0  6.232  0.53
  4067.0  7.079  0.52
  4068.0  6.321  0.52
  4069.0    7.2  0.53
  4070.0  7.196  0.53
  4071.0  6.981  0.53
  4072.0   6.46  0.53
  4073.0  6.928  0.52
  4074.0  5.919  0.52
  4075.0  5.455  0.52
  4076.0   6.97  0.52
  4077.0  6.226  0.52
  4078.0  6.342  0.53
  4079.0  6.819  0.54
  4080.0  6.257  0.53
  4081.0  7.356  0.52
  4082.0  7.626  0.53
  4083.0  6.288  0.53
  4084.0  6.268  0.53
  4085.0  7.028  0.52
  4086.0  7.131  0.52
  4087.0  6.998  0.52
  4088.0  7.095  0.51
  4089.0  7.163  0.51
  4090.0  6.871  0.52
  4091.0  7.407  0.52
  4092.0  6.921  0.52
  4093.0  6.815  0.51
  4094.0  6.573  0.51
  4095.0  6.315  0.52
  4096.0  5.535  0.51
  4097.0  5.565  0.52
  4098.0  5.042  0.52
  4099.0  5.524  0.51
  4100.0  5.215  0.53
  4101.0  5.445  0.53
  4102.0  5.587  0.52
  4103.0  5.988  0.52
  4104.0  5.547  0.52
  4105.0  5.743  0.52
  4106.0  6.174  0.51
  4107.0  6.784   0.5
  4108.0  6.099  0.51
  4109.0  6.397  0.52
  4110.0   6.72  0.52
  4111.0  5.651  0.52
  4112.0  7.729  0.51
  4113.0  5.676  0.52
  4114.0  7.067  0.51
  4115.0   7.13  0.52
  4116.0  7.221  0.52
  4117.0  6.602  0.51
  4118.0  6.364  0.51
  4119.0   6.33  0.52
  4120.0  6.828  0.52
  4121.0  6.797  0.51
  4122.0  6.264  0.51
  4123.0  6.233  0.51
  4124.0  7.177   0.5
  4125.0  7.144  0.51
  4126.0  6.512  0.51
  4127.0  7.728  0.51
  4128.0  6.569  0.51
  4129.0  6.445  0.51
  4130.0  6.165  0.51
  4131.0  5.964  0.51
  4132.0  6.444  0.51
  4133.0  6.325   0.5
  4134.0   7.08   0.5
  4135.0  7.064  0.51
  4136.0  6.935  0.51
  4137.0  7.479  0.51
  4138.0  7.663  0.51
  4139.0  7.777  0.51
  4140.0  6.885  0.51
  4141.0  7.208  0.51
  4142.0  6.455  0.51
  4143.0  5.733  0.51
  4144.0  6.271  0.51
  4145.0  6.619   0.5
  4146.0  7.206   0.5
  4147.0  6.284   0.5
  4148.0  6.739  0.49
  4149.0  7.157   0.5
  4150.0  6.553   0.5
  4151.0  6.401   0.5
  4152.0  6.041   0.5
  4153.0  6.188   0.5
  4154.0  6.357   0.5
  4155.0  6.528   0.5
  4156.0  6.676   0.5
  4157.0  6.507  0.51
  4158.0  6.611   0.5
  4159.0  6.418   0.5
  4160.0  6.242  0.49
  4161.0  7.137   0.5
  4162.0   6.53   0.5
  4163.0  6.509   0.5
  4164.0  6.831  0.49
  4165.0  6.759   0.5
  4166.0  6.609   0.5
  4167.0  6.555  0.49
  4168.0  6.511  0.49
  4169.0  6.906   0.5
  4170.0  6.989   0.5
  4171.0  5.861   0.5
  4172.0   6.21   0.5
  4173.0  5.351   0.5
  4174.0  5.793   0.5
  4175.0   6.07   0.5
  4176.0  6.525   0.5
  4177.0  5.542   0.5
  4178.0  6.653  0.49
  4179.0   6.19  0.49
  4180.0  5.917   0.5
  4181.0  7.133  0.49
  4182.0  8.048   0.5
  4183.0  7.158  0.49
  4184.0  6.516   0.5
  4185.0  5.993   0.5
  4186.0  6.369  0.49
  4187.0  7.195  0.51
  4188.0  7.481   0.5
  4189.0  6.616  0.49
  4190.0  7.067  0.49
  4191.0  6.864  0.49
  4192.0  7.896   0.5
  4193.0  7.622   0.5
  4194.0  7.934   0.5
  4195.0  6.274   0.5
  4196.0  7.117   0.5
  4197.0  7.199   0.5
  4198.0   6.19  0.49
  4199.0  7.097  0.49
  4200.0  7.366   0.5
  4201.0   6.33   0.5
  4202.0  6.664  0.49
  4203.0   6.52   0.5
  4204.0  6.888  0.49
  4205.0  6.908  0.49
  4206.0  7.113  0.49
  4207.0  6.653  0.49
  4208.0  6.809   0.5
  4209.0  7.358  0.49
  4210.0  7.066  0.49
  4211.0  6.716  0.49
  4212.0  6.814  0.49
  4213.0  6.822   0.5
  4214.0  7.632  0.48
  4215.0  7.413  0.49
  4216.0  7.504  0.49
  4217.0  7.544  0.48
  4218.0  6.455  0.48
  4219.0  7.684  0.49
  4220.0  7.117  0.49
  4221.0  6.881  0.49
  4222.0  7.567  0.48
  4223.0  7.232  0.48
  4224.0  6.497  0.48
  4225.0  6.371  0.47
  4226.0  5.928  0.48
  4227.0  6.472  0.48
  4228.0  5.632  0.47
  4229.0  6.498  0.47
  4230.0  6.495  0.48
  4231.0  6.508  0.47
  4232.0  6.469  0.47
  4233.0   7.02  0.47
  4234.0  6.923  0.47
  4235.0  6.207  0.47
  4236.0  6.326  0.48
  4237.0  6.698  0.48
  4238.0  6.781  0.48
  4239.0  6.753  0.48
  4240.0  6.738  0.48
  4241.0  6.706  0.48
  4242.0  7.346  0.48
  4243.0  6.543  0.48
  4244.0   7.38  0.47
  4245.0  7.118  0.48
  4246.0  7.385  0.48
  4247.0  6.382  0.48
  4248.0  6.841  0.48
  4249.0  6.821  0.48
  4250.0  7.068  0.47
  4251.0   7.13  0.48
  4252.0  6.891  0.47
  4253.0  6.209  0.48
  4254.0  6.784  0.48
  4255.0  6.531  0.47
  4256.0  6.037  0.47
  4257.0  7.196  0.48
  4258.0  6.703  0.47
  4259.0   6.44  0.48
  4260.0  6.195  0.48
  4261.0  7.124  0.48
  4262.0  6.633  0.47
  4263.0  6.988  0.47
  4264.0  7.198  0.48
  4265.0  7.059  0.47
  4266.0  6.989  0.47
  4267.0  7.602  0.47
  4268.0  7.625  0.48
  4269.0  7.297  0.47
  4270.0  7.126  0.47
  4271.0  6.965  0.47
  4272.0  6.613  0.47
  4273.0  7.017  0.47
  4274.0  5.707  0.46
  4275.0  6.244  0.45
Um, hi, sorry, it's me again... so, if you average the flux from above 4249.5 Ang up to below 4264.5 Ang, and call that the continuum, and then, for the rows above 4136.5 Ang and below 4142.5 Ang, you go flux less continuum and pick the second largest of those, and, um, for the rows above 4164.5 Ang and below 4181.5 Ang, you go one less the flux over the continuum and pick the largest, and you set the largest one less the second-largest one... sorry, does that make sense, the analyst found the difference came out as -0.71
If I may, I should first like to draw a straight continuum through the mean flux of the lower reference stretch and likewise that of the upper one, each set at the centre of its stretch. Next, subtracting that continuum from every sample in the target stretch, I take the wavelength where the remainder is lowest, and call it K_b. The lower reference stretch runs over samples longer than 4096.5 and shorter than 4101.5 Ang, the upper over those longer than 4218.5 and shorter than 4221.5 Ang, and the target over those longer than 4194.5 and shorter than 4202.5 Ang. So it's 4198.0 Ang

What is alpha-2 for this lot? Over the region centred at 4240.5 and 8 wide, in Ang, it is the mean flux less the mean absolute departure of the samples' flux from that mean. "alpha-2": 6.62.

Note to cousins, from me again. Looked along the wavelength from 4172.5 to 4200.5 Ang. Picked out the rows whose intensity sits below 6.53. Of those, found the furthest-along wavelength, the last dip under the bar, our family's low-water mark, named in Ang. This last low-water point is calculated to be 4198.0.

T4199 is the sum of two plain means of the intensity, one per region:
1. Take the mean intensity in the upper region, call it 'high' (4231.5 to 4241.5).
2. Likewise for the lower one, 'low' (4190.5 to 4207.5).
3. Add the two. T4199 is 13.6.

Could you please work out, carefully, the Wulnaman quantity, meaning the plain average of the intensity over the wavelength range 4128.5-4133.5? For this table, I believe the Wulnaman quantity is 6.27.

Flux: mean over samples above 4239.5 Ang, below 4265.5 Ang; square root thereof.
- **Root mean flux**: 2.61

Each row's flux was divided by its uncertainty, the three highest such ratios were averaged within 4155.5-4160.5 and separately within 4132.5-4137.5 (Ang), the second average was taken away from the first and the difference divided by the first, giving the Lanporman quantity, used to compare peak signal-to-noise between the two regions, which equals -0.08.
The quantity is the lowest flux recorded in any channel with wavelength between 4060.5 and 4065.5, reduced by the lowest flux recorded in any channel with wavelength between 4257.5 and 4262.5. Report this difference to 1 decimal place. -0.4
